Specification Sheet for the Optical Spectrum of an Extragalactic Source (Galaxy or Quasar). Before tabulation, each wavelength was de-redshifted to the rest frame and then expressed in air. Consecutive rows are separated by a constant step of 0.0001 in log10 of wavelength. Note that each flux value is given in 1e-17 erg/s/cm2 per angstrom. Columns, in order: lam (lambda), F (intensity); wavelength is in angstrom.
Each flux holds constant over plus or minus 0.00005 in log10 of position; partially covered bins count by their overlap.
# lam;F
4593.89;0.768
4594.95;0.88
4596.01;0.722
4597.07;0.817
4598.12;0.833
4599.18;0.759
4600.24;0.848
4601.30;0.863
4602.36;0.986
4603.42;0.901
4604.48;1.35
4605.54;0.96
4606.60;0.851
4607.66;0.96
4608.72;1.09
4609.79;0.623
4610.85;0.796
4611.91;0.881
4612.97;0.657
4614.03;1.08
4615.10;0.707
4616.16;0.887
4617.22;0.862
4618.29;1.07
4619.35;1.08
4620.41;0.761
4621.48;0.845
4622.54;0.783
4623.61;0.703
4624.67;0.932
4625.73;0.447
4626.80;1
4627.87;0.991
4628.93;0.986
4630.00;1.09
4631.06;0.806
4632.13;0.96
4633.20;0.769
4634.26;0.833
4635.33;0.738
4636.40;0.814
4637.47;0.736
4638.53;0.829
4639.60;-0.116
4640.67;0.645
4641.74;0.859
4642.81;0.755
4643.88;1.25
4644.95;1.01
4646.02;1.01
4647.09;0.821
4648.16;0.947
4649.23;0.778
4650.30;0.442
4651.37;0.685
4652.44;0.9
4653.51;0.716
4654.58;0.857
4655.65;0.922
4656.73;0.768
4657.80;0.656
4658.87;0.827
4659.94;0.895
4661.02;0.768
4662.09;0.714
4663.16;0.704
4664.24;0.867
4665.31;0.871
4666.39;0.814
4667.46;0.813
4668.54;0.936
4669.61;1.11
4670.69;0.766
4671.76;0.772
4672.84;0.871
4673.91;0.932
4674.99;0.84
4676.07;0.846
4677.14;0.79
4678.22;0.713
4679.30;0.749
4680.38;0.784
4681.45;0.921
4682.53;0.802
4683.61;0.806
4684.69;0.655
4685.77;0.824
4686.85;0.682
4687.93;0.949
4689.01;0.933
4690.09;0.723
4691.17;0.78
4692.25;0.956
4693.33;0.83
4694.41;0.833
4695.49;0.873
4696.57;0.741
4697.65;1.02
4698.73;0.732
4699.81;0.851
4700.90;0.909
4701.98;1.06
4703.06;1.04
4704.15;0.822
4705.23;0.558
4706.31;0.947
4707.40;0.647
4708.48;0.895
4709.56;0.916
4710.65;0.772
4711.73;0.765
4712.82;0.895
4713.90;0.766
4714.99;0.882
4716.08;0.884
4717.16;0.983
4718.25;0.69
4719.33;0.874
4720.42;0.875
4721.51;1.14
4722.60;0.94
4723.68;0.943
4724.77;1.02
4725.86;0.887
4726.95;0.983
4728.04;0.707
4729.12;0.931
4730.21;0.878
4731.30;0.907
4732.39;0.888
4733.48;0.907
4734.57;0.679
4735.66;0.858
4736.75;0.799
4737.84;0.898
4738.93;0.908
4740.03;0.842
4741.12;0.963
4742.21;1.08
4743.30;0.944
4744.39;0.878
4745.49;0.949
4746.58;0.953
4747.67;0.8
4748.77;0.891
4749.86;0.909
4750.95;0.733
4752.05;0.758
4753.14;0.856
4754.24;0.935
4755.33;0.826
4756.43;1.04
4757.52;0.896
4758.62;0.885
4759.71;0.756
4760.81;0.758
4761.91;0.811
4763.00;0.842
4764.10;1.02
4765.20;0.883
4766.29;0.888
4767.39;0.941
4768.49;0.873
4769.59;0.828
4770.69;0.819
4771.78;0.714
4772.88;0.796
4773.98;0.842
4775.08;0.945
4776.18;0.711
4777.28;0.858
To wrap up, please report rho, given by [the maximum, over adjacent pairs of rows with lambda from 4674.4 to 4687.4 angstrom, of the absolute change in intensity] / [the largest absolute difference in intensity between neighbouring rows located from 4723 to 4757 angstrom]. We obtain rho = 0.61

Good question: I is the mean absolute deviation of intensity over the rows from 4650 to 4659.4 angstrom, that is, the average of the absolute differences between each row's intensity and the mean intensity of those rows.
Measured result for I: 0.11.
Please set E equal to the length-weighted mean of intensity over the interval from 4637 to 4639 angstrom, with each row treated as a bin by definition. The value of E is 0.786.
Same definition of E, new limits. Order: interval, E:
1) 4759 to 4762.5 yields 0.782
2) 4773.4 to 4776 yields 0.866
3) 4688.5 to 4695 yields 0.843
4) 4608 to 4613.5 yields 0.815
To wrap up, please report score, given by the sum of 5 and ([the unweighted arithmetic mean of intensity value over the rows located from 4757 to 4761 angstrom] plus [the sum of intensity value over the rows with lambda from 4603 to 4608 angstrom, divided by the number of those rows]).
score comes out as 6.83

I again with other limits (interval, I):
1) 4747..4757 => 0.07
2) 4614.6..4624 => 0.11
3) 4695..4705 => 0.10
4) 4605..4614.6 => 0.13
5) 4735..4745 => 0.06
